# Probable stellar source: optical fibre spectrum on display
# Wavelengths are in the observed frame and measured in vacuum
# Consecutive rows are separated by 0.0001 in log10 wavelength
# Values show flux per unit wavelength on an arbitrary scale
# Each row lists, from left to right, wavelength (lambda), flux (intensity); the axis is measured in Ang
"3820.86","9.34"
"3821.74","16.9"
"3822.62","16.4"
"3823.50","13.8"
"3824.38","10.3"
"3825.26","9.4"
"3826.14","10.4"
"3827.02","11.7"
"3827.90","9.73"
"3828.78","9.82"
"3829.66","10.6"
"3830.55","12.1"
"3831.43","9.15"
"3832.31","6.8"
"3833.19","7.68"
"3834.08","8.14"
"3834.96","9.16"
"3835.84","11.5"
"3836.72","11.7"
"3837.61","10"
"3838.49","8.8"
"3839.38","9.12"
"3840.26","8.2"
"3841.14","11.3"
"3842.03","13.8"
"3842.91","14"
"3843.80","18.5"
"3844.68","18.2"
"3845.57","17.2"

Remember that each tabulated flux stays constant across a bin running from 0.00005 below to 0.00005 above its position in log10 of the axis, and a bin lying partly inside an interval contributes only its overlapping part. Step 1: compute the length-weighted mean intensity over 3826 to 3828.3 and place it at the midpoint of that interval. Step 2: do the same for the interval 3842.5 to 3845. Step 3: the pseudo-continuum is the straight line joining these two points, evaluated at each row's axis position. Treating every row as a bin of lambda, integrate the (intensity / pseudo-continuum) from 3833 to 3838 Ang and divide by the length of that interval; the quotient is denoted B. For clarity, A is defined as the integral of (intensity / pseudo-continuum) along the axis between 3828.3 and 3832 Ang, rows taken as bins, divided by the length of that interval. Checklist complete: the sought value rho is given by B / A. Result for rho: 0.81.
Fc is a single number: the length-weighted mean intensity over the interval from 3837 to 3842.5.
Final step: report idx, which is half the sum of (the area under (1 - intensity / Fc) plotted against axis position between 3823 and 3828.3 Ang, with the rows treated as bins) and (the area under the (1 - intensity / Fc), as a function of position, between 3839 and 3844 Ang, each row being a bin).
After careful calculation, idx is -0.66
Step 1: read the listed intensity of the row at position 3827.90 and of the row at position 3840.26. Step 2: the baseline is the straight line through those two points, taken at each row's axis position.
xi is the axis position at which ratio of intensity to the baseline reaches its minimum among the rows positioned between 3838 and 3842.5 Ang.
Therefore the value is 3840.26 Ang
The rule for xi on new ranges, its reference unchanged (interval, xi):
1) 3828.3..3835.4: 3832.31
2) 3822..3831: 3825.26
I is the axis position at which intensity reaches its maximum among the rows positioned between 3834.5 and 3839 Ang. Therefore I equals 3836.72 Ang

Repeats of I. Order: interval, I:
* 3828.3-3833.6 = 3830.55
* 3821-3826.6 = 3821.74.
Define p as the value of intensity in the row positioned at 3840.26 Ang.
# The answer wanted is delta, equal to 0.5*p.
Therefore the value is 4.1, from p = 8.2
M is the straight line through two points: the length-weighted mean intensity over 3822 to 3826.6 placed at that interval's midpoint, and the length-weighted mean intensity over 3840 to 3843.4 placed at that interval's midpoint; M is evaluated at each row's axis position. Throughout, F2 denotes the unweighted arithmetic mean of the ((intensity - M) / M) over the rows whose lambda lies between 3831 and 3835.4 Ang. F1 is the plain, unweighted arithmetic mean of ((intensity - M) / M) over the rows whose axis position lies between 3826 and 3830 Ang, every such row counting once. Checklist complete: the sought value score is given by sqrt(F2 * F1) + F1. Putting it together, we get 0.07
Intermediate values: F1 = -0.15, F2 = -0.33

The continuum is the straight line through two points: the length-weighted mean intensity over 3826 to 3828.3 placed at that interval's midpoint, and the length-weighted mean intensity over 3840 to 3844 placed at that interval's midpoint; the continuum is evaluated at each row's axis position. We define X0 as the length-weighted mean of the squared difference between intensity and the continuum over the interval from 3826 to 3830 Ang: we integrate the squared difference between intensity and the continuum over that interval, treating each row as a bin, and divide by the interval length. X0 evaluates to 1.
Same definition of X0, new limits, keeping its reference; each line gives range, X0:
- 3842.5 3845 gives 16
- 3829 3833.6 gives 8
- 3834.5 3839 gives 6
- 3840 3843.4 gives 6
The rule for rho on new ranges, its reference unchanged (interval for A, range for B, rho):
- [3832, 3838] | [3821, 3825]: 2.23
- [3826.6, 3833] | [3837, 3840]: 0.73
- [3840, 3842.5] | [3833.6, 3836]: 0.97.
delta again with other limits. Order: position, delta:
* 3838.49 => 4.4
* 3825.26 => 4.7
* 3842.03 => 6.9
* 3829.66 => 5.3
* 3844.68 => 9.1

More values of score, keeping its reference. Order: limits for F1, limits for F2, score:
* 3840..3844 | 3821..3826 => 0.18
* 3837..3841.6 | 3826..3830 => -0.04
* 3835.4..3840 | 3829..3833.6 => 0.04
